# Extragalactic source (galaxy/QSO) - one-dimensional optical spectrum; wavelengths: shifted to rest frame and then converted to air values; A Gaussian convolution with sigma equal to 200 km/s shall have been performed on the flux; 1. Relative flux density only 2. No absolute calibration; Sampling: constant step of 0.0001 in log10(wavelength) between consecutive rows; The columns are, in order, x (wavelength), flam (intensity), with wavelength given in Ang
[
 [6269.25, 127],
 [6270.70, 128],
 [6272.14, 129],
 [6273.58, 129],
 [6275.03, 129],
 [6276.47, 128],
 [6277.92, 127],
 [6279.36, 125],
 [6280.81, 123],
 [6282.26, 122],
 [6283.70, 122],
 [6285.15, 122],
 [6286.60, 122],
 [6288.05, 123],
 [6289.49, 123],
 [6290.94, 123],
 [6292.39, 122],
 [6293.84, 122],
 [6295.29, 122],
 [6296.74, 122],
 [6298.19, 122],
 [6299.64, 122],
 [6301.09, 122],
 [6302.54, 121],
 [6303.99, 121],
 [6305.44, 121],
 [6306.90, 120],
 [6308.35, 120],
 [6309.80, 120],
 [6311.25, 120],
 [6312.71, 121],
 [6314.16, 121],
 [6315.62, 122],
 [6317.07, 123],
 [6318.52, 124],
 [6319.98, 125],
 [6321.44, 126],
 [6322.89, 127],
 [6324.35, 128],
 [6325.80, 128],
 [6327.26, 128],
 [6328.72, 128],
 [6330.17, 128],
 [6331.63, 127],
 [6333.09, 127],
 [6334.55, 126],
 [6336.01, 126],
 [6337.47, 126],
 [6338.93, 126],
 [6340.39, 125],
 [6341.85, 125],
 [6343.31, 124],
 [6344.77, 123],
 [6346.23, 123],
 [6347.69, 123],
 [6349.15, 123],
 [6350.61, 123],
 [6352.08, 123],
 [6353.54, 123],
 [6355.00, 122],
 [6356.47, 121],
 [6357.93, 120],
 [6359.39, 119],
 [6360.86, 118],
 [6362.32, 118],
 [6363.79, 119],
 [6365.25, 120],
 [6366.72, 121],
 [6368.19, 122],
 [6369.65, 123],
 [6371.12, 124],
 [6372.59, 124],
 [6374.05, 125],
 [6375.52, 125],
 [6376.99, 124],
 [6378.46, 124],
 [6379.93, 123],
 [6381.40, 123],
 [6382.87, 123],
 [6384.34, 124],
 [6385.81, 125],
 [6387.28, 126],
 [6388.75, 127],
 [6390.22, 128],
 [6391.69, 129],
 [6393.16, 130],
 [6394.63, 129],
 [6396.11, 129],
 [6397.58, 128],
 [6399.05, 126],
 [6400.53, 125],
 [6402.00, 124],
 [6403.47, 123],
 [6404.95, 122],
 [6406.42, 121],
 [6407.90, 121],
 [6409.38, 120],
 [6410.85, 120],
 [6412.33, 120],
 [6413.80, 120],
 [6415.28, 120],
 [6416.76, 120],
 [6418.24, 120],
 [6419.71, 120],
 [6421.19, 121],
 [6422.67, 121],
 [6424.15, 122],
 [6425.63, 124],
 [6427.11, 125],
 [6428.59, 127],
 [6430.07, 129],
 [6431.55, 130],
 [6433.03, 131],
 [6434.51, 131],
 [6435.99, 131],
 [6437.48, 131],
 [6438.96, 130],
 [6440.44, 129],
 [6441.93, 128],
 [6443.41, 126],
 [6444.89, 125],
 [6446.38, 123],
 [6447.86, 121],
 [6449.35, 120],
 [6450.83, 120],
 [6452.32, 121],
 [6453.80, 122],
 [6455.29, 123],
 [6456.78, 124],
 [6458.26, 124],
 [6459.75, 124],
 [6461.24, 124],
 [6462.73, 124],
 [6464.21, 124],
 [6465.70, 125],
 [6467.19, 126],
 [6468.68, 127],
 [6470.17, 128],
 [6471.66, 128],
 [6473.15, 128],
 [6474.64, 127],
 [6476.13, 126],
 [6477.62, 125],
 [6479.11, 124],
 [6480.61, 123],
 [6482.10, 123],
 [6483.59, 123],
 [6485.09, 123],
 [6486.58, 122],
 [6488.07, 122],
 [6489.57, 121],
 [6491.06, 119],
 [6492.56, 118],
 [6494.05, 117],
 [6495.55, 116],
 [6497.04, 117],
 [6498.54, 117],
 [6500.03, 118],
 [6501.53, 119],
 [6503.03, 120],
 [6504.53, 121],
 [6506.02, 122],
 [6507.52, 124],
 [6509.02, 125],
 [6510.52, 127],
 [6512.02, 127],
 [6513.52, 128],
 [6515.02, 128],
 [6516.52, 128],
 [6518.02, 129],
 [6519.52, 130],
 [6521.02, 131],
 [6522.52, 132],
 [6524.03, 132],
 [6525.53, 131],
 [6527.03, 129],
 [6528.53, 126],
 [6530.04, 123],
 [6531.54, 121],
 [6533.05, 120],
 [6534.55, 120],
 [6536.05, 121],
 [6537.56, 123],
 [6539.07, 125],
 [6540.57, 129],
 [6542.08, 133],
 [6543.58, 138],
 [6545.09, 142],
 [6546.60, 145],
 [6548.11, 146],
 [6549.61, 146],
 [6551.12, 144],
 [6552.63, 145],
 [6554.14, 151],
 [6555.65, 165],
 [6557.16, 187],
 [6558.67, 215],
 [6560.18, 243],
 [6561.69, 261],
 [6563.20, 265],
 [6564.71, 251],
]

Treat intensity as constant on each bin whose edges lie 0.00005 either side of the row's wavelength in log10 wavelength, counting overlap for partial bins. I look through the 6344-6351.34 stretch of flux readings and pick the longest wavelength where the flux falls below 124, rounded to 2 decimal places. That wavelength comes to 6350.61 Ang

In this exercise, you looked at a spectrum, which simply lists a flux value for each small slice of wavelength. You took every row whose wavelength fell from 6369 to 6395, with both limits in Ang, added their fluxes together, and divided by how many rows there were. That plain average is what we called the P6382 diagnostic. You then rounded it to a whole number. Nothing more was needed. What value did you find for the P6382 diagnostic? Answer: 125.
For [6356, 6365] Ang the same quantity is 119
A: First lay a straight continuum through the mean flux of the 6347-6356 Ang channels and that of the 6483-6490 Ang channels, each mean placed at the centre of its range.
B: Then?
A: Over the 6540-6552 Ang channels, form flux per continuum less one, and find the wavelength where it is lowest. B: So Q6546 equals 6540.57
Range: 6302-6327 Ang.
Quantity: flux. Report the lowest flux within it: 120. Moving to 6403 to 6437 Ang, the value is 120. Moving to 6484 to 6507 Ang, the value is 116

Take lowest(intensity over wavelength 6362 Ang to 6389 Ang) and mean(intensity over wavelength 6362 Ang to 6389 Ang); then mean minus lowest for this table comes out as 5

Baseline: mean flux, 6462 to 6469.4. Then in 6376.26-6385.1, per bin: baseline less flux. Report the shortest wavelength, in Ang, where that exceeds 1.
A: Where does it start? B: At 6376.99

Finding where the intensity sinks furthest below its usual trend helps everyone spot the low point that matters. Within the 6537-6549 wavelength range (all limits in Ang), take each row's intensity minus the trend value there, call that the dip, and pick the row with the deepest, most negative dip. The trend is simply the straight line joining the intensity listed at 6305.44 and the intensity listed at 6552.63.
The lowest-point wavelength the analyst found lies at 6537.56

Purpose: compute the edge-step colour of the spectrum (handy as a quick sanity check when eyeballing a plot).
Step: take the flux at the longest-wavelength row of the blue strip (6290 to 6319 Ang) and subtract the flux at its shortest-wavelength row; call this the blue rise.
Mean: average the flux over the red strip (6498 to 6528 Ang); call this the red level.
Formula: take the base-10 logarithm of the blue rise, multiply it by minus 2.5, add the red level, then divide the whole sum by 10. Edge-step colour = 12.6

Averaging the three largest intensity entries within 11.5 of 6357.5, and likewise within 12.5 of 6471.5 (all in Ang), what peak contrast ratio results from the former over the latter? 0.96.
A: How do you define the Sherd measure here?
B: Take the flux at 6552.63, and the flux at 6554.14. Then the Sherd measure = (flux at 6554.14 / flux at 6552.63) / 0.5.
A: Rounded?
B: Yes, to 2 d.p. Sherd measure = 2.08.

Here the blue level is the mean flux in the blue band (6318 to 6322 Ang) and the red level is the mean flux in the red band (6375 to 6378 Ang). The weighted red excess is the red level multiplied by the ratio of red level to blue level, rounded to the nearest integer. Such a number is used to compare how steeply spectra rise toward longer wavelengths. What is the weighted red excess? 124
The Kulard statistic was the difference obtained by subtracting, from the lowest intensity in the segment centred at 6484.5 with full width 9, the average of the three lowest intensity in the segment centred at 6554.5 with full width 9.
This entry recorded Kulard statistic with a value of -24.7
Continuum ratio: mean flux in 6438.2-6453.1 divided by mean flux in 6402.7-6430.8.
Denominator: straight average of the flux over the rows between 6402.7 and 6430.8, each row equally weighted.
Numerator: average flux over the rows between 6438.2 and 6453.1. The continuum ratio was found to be 1.020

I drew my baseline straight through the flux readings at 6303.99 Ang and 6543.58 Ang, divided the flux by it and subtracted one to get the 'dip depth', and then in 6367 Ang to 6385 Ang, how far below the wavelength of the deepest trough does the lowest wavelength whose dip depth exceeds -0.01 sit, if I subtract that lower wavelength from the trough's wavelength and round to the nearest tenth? 8.8 Ang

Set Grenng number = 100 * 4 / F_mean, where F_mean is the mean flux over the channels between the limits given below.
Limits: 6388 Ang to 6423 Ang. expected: 3.24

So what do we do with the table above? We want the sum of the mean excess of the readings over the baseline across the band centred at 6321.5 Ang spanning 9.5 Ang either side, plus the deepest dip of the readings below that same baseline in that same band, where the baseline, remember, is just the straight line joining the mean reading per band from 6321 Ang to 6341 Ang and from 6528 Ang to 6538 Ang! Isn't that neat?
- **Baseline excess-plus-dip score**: 4.5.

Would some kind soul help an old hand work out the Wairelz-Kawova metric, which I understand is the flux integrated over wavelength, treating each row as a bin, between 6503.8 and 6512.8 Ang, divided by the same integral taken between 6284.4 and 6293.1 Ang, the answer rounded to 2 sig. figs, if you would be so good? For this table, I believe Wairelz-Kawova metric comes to 1.1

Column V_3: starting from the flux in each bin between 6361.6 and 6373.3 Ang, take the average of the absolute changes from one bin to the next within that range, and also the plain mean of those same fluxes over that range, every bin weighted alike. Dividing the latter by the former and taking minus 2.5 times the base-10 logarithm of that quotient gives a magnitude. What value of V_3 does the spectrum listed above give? -5.38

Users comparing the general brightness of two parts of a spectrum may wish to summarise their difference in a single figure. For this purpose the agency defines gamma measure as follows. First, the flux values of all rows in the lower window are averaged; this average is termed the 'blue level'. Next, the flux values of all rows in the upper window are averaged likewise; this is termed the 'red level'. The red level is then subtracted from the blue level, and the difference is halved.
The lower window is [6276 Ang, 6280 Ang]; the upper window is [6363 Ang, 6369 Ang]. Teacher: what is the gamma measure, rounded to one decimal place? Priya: 3.1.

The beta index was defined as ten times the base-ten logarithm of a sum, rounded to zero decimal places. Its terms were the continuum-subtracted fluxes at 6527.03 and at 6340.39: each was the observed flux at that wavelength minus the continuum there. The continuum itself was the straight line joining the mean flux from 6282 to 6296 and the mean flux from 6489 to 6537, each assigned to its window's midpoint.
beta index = 9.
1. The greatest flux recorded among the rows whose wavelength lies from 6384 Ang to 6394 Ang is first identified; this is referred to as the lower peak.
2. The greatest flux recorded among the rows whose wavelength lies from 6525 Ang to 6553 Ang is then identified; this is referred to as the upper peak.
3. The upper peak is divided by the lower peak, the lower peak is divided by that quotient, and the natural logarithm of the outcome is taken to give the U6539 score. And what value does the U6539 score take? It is 4.75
